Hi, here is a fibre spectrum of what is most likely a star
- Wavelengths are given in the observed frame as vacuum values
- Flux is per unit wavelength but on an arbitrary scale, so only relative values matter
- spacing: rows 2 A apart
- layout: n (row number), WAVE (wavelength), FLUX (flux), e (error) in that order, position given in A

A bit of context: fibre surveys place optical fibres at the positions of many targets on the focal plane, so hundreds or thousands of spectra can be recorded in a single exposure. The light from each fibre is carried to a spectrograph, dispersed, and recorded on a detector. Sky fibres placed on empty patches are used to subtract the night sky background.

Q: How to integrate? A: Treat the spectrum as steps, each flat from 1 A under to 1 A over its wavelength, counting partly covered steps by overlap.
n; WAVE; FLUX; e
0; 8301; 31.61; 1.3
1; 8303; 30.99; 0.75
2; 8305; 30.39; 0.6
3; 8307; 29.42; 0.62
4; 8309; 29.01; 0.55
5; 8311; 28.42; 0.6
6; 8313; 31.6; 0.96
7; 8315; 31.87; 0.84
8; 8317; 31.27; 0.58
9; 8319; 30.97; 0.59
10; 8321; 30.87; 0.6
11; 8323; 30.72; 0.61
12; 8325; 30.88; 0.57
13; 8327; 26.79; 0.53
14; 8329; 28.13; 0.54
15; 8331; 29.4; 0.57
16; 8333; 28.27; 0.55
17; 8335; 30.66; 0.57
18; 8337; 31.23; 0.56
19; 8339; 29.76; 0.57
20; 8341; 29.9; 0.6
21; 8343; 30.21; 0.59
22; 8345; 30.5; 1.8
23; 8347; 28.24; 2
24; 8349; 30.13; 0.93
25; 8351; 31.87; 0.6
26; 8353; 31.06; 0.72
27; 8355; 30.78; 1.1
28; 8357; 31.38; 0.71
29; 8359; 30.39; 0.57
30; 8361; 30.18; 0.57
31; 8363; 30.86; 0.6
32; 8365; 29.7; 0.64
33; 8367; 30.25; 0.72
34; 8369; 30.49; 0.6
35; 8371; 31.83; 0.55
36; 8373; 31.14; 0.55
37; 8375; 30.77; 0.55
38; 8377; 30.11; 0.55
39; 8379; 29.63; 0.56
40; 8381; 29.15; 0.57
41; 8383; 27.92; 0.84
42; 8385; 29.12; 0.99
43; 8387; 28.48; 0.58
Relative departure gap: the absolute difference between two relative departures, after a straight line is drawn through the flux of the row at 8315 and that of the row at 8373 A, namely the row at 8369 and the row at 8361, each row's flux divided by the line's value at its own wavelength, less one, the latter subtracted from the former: 0.013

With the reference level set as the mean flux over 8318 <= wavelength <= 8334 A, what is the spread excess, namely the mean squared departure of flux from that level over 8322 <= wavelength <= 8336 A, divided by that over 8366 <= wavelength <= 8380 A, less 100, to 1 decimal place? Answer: -98.7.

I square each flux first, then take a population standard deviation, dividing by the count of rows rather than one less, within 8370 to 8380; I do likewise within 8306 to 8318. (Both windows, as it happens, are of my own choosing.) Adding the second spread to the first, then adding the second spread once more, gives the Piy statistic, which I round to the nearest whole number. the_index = 211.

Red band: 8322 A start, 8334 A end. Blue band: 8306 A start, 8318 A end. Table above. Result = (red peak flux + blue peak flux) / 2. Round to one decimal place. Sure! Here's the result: 31.4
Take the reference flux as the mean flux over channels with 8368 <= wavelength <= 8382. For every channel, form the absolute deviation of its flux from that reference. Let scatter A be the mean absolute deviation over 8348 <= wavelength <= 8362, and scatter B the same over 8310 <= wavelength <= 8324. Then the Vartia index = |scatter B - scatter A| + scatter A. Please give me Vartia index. 1.0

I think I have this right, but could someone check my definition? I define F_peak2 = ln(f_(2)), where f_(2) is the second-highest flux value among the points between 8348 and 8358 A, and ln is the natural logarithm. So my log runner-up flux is 3.45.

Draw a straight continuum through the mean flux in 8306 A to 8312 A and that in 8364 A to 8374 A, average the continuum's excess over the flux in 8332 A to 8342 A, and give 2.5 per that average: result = -12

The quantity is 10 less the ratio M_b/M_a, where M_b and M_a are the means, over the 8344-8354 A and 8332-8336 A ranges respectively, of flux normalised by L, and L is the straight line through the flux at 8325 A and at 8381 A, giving 8.95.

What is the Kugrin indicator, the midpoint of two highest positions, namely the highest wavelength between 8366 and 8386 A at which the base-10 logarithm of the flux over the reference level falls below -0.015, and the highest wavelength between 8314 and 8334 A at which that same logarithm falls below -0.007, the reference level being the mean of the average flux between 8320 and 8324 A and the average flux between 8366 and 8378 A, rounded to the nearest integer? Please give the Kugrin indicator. 8359 A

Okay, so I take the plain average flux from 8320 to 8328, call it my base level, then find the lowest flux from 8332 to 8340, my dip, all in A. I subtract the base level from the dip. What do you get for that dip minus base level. -1.5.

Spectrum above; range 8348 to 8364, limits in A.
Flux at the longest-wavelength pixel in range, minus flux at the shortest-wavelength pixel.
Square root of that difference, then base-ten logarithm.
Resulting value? -0.068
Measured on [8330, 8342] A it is -0.151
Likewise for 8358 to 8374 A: -0.062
